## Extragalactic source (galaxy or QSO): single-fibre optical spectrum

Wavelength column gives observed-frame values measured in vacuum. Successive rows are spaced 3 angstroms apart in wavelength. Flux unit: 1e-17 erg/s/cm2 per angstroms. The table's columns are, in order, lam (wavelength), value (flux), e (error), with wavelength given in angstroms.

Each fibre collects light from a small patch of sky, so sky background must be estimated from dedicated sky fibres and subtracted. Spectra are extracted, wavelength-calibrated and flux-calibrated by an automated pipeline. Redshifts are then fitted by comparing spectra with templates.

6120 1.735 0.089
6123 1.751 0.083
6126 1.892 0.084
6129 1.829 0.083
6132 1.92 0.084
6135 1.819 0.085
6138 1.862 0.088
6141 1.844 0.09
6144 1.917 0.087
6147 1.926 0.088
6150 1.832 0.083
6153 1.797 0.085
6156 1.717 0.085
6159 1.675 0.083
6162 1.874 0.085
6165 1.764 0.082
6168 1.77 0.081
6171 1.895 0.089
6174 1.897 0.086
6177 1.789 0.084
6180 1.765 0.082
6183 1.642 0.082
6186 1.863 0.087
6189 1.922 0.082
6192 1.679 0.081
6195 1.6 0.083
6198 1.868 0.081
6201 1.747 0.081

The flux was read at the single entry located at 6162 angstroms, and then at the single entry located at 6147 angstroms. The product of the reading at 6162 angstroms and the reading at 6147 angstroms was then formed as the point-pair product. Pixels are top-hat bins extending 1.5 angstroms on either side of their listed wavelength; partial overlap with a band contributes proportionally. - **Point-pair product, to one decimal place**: 3.6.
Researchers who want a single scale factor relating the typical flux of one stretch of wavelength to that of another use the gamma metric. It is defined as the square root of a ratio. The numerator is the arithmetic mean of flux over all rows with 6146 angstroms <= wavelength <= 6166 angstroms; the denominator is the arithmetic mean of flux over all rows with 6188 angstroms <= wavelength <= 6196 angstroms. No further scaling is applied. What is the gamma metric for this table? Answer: 1.02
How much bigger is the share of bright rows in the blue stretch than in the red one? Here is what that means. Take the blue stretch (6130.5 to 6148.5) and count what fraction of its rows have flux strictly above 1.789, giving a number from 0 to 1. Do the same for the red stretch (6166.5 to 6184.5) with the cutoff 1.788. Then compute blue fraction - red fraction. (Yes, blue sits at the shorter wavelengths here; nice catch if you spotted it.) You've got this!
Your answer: 0.50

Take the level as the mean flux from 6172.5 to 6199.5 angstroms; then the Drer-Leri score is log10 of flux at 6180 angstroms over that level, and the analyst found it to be -0.004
